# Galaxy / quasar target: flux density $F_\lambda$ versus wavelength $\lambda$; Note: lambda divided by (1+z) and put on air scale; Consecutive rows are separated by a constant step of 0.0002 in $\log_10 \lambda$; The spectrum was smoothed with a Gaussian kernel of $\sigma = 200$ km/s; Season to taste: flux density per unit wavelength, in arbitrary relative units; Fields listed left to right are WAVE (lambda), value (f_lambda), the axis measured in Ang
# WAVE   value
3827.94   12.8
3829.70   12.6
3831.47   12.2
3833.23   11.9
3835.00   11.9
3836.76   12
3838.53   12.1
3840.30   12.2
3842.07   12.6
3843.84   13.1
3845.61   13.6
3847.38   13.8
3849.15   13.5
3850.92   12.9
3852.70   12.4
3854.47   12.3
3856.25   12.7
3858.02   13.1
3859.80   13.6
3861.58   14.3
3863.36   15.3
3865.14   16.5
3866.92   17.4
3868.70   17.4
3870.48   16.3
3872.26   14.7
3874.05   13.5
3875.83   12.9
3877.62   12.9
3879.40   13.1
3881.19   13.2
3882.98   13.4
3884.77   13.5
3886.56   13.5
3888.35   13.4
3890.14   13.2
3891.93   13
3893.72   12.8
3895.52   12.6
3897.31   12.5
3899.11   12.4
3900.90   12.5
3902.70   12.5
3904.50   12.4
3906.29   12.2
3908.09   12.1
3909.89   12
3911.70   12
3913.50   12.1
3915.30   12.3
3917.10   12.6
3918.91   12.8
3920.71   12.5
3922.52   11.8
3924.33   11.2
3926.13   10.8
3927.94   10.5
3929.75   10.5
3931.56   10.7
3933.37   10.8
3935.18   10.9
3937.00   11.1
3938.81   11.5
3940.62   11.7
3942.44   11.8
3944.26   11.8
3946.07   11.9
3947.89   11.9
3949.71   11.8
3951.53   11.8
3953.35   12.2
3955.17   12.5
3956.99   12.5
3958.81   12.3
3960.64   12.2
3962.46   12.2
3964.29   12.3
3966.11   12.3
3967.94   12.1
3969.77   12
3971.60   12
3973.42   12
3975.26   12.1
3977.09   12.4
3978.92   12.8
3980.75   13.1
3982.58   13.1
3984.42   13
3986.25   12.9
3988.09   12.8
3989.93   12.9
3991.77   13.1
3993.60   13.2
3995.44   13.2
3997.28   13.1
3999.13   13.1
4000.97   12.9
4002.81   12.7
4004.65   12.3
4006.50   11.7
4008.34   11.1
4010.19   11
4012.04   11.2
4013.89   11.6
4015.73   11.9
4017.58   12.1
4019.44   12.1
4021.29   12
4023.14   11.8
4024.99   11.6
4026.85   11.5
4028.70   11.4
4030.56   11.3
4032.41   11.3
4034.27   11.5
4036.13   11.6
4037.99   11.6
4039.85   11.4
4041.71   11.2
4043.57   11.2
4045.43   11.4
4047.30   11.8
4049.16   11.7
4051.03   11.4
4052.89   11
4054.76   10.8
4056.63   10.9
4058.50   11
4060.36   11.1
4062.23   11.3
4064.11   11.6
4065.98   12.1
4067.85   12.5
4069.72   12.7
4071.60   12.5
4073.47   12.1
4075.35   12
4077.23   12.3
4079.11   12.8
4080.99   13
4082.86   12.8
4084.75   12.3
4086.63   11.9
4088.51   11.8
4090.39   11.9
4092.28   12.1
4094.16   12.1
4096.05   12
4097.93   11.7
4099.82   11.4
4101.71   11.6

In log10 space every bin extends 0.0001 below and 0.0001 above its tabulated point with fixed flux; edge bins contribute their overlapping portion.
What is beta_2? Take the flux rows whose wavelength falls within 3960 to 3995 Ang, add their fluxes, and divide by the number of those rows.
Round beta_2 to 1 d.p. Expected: 12.6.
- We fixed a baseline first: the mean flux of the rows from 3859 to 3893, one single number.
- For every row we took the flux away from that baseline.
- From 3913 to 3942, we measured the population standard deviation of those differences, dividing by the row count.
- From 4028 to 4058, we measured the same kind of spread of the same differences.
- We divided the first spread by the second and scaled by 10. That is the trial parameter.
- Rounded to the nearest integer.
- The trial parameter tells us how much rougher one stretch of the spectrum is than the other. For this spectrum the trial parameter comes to 28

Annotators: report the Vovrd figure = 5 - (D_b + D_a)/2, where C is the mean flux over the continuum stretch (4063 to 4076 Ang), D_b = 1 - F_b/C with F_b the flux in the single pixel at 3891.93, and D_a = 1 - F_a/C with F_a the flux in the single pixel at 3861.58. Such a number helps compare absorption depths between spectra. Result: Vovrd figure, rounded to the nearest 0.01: 5.12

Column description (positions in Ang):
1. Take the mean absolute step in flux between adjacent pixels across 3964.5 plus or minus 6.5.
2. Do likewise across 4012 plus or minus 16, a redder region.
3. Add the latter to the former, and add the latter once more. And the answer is 0.56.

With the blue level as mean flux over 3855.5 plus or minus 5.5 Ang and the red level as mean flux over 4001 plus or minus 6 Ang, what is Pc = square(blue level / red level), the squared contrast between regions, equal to 1.02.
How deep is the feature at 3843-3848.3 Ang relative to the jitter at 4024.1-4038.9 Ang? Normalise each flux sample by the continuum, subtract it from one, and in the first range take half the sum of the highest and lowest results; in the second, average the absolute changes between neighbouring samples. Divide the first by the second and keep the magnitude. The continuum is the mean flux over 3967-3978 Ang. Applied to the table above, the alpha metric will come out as 16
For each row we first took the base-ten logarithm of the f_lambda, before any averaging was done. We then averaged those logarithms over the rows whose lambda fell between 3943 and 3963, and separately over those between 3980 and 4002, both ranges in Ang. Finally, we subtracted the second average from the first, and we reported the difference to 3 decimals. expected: -0.032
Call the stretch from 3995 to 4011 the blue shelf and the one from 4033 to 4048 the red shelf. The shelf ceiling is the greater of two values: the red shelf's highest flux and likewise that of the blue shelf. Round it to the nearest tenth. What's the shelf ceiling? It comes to 13.2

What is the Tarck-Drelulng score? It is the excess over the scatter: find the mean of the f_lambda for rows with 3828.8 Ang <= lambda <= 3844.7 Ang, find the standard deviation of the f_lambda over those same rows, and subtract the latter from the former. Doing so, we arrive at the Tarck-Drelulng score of 11.9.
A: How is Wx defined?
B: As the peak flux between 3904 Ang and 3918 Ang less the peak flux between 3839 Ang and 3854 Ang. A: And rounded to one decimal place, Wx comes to -1.2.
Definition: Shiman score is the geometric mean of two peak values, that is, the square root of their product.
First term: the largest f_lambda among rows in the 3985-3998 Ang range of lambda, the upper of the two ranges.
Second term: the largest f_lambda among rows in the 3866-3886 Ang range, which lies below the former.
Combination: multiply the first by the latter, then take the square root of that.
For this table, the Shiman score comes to 15.2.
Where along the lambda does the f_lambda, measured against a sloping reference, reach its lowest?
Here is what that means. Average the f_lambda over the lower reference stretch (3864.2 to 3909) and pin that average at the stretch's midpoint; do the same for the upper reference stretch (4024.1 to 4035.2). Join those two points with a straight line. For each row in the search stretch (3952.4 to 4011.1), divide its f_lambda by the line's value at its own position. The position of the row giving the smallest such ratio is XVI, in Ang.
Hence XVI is 4010.19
